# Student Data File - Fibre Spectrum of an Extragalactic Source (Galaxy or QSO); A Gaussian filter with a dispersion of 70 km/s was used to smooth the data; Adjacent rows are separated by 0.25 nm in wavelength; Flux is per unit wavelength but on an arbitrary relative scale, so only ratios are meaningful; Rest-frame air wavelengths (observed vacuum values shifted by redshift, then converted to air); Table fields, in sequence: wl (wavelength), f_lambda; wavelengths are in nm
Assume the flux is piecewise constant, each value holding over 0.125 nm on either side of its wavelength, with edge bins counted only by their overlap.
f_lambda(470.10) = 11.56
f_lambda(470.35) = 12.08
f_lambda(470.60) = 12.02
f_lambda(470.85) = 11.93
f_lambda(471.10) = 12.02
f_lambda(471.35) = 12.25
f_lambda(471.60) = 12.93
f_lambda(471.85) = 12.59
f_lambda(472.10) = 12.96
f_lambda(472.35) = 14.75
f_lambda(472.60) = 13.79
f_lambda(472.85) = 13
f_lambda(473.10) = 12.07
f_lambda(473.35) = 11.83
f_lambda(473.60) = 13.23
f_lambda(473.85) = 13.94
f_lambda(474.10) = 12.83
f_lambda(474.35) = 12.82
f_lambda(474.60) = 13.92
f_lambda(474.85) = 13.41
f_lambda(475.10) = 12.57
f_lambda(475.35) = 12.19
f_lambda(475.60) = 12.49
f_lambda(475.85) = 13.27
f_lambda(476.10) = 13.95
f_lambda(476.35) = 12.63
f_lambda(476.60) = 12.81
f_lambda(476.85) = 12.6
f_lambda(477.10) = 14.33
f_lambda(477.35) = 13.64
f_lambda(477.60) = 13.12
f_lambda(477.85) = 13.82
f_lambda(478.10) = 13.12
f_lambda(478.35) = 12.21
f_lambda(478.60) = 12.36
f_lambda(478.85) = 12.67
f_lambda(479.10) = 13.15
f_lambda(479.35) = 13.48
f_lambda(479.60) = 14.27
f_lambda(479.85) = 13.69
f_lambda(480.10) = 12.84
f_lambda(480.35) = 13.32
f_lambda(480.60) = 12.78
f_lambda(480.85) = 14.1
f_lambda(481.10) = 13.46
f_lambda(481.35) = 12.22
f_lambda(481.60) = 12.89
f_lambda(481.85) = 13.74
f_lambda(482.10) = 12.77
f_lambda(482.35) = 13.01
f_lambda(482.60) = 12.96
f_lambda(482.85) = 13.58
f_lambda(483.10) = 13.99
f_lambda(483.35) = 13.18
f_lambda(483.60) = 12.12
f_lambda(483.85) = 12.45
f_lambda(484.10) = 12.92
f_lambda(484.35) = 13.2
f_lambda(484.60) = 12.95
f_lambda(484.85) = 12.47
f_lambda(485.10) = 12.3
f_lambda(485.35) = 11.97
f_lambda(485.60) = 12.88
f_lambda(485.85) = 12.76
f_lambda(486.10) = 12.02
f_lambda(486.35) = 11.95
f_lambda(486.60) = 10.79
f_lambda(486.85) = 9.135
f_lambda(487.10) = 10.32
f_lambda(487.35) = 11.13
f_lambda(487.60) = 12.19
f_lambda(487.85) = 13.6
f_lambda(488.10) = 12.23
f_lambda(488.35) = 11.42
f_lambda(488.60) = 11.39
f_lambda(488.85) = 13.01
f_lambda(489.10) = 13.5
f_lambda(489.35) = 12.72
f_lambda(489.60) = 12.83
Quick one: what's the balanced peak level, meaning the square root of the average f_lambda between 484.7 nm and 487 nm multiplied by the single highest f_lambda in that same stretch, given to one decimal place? 12.3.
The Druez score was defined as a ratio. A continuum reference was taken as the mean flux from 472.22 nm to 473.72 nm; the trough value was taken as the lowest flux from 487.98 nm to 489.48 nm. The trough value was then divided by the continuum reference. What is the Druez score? 0.87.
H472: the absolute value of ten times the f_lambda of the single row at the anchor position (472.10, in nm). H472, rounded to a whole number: 130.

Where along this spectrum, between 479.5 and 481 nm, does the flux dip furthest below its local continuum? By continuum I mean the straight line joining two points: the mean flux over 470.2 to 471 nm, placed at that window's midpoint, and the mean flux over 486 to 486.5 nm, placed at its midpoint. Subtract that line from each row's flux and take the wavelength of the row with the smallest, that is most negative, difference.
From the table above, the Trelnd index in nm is 480.60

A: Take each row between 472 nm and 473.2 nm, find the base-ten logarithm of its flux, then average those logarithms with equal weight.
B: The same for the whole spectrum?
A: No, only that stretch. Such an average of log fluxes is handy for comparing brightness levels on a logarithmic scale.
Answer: 1.12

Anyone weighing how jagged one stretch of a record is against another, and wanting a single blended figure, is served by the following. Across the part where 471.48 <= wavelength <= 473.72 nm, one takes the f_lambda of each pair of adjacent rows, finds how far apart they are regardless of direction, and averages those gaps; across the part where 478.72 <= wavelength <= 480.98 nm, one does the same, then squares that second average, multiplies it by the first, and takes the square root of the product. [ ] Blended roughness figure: 0.62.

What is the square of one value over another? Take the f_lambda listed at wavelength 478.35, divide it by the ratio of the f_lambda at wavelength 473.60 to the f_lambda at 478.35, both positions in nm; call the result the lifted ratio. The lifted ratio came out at 11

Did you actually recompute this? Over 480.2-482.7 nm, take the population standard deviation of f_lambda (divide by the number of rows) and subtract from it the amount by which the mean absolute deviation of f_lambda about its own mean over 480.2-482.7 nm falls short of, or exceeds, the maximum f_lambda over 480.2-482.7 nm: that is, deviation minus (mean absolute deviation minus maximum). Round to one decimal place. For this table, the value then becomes 14.2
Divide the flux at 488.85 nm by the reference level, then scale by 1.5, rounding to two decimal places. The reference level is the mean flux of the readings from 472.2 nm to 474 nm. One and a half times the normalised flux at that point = 1.48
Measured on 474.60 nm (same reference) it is 1.58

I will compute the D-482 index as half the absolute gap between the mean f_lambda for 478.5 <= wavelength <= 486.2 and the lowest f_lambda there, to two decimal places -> 0.51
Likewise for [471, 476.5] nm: 0.57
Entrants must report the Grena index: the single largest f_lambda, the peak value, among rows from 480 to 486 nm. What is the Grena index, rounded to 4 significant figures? 14.10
